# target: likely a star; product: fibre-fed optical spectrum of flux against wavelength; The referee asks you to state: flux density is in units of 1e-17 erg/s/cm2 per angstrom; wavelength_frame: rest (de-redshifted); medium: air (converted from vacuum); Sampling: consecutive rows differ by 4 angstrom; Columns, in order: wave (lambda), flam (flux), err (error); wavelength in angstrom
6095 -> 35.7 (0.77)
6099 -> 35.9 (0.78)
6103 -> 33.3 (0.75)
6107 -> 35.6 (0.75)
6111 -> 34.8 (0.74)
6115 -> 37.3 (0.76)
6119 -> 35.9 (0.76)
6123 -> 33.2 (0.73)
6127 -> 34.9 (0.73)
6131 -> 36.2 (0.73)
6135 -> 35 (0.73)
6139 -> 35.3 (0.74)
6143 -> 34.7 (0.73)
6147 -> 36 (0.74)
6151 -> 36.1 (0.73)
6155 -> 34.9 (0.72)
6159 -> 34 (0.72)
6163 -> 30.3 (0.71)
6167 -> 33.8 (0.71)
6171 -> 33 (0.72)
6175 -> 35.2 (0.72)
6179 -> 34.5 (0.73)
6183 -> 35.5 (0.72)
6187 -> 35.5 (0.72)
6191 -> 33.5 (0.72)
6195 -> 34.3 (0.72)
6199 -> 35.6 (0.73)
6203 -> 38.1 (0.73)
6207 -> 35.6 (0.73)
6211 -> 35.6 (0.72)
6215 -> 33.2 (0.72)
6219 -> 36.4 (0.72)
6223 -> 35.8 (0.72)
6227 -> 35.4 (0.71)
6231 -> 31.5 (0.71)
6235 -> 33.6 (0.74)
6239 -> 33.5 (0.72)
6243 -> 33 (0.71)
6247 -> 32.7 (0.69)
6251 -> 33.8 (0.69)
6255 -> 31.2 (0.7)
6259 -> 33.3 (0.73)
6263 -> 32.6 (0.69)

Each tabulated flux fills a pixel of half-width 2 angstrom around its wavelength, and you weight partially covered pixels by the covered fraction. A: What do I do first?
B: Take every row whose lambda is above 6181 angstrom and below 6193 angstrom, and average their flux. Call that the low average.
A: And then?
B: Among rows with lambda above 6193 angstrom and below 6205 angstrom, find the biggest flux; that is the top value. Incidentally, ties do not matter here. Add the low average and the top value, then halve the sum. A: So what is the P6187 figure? 36.5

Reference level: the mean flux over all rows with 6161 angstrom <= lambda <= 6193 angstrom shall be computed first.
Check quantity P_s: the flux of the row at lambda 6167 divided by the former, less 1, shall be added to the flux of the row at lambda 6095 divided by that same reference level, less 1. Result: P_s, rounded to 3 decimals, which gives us 0.049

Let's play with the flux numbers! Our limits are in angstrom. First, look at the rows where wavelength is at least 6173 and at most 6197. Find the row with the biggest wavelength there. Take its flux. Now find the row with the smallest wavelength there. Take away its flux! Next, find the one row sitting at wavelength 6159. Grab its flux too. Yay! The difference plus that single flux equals 33.1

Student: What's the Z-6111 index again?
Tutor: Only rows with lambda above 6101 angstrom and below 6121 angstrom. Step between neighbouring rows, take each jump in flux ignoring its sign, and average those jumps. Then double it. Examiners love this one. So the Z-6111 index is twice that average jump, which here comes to 3.5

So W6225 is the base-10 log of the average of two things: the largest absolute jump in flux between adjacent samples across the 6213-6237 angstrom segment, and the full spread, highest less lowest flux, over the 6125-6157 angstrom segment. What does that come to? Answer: 0.43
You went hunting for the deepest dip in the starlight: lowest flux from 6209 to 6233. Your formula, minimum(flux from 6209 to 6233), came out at 31.5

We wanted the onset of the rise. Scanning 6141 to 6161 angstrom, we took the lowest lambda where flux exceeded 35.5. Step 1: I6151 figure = 6147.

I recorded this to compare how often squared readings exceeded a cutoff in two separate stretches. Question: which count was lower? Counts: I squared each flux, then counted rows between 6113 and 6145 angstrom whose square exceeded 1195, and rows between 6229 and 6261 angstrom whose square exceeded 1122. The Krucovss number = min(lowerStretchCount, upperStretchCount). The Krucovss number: 3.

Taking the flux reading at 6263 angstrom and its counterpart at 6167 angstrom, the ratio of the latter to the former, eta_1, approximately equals 1.04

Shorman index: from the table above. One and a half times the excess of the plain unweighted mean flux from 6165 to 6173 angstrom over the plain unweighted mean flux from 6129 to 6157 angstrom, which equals -3.1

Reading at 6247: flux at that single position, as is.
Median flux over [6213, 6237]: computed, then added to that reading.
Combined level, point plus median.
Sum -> 67.2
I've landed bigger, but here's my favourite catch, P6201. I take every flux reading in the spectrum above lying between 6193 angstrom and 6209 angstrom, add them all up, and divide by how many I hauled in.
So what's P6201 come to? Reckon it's 35.9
